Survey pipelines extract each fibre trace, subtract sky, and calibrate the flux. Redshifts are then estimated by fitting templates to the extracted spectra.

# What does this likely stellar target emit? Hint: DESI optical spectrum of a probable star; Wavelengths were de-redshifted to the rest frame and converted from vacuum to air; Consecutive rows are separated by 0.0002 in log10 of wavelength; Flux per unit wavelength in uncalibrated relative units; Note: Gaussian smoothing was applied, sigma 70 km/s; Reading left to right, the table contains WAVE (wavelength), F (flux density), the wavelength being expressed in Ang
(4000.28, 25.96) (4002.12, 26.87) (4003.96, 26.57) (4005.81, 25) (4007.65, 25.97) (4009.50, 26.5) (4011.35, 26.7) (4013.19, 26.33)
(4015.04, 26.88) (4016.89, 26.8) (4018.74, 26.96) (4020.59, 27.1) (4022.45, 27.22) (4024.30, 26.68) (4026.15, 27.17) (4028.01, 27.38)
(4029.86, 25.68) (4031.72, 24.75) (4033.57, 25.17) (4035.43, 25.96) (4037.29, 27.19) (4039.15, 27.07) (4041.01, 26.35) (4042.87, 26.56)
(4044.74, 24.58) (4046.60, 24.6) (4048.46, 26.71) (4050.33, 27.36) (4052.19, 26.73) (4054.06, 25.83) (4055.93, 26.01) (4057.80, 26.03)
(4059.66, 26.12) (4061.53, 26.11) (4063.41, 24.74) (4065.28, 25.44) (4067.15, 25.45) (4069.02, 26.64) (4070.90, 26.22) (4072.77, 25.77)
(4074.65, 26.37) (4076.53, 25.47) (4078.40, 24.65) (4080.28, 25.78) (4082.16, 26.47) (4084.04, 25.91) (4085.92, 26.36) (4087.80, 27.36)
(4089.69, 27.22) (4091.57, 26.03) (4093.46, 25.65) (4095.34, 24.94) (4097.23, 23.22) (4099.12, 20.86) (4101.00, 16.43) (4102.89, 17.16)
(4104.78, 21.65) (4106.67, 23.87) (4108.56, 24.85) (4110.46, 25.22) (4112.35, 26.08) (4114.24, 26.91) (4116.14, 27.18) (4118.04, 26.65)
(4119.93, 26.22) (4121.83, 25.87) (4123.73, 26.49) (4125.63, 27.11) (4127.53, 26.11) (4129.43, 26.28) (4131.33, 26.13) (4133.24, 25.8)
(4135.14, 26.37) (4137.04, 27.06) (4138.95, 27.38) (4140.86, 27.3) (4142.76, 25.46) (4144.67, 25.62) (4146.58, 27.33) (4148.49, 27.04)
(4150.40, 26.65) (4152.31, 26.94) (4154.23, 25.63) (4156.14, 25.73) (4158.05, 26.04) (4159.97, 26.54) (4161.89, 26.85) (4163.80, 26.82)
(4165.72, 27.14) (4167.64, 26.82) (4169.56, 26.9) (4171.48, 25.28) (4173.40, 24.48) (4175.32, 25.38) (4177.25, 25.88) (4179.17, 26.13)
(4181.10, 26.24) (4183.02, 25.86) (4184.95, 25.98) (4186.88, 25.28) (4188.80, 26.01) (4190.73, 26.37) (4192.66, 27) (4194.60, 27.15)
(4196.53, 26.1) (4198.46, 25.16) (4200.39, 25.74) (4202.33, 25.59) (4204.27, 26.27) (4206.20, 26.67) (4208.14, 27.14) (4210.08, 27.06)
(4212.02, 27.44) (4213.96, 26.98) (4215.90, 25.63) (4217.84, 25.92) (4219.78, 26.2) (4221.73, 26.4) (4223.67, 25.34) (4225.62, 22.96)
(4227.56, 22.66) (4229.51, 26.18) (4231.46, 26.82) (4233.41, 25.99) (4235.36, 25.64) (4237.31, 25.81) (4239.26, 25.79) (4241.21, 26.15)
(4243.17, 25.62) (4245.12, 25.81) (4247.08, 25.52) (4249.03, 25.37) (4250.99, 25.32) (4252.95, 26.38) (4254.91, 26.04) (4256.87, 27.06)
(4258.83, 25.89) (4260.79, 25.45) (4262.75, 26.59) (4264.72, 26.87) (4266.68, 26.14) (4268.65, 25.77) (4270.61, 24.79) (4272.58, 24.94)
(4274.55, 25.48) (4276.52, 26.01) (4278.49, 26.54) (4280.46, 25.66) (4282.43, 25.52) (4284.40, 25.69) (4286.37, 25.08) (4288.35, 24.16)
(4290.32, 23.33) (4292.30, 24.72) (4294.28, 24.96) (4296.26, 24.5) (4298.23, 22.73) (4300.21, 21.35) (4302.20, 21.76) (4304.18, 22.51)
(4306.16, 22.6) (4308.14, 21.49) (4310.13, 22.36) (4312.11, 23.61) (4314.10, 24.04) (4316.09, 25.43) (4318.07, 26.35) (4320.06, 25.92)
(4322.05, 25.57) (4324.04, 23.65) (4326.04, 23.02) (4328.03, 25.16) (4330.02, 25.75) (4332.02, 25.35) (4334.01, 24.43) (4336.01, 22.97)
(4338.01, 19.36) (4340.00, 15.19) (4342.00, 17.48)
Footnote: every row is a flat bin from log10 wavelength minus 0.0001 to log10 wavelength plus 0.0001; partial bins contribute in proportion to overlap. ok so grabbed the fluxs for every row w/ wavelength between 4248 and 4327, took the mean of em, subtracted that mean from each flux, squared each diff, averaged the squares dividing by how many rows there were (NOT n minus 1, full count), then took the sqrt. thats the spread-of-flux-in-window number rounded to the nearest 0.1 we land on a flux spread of 1.5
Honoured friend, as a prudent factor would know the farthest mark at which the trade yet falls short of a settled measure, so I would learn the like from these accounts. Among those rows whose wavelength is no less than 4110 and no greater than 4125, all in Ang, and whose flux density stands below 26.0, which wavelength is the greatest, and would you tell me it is 4121.83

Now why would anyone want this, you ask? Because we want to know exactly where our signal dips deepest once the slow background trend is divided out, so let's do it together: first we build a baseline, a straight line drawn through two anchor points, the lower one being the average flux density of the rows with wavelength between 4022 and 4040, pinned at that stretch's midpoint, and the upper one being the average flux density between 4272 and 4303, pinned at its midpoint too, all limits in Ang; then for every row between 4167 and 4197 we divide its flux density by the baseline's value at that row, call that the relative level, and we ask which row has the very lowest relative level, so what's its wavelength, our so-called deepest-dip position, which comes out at 4173.40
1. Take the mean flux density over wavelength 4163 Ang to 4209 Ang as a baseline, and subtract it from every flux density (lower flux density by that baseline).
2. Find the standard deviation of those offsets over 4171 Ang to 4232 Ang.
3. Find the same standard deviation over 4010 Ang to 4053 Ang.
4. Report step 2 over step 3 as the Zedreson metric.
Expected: 1.20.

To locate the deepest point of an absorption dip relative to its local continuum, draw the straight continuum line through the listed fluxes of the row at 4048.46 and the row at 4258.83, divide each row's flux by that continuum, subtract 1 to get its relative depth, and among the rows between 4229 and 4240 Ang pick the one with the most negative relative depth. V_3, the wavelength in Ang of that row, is 4235.36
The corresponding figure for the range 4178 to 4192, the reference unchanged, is 4186.88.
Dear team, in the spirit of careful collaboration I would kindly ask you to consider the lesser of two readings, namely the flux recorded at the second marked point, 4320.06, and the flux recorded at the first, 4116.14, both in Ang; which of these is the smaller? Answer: 25.9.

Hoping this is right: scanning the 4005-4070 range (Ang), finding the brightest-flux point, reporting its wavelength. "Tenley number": 4028.01 Ang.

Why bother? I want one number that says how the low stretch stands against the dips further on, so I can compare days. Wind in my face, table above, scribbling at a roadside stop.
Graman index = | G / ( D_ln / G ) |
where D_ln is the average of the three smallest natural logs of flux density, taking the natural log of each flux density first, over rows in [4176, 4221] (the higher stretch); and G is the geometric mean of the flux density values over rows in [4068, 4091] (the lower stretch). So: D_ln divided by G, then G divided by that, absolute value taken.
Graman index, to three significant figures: 212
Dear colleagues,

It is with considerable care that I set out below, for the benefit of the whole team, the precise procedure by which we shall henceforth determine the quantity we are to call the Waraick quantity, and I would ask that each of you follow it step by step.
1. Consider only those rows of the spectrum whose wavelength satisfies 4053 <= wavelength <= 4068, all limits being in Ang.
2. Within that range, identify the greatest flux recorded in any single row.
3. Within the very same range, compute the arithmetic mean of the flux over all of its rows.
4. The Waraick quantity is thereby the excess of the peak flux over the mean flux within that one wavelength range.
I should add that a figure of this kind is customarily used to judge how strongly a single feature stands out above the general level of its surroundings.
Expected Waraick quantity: 0.4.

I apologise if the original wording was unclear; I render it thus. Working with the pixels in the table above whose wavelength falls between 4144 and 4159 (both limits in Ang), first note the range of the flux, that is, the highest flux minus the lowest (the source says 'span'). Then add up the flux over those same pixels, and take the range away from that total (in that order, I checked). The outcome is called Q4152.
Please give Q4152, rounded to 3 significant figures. 209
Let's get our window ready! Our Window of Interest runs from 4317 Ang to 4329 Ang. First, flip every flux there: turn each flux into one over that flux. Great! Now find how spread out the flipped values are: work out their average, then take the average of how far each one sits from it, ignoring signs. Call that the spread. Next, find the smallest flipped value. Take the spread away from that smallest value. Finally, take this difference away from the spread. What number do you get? -0.0344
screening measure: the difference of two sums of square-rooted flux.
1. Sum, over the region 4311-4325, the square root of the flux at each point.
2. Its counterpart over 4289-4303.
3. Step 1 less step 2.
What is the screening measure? 1.1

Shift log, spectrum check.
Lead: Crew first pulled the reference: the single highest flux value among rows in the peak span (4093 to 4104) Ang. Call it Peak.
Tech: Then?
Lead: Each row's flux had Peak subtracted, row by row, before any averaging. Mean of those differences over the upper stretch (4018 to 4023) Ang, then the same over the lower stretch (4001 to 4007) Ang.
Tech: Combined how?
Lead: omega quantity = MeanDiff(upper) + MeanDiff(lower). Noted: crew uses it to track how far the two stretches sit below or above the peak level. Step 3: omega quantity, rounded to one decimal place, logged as 1.9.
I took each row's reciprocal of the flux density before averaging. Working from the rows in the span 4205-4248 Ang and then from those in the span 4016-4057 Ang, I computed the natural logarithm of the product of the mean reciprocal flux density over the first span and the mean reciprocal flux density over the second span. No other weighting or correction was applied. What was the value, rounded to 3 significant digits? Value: -6.52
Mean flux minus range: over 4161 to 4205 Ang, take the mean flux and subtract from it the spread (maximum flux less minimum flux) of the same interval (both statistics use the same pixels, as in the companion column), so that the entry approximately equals 23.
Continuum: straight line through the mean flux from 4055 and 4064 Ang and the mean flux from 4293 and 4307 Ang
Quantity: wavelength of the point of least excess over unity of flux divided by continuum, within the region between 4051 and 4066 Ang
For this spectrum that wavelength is 4063.41 Ang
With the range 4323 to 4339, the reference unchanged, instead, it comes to 4338.01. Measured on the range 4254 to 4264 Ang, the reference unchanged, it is 4260.79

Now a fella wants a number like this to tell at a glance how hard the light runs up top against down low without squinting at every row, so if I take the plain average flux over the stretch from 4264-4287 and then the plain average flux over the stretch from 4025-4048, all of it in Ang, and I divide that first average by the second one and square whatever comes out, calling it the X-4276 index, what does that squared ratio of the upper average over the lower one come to 0.97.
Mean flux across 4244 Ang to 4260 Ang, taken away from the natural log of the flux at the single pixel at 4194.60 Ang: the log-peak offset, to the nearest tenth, -22.6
